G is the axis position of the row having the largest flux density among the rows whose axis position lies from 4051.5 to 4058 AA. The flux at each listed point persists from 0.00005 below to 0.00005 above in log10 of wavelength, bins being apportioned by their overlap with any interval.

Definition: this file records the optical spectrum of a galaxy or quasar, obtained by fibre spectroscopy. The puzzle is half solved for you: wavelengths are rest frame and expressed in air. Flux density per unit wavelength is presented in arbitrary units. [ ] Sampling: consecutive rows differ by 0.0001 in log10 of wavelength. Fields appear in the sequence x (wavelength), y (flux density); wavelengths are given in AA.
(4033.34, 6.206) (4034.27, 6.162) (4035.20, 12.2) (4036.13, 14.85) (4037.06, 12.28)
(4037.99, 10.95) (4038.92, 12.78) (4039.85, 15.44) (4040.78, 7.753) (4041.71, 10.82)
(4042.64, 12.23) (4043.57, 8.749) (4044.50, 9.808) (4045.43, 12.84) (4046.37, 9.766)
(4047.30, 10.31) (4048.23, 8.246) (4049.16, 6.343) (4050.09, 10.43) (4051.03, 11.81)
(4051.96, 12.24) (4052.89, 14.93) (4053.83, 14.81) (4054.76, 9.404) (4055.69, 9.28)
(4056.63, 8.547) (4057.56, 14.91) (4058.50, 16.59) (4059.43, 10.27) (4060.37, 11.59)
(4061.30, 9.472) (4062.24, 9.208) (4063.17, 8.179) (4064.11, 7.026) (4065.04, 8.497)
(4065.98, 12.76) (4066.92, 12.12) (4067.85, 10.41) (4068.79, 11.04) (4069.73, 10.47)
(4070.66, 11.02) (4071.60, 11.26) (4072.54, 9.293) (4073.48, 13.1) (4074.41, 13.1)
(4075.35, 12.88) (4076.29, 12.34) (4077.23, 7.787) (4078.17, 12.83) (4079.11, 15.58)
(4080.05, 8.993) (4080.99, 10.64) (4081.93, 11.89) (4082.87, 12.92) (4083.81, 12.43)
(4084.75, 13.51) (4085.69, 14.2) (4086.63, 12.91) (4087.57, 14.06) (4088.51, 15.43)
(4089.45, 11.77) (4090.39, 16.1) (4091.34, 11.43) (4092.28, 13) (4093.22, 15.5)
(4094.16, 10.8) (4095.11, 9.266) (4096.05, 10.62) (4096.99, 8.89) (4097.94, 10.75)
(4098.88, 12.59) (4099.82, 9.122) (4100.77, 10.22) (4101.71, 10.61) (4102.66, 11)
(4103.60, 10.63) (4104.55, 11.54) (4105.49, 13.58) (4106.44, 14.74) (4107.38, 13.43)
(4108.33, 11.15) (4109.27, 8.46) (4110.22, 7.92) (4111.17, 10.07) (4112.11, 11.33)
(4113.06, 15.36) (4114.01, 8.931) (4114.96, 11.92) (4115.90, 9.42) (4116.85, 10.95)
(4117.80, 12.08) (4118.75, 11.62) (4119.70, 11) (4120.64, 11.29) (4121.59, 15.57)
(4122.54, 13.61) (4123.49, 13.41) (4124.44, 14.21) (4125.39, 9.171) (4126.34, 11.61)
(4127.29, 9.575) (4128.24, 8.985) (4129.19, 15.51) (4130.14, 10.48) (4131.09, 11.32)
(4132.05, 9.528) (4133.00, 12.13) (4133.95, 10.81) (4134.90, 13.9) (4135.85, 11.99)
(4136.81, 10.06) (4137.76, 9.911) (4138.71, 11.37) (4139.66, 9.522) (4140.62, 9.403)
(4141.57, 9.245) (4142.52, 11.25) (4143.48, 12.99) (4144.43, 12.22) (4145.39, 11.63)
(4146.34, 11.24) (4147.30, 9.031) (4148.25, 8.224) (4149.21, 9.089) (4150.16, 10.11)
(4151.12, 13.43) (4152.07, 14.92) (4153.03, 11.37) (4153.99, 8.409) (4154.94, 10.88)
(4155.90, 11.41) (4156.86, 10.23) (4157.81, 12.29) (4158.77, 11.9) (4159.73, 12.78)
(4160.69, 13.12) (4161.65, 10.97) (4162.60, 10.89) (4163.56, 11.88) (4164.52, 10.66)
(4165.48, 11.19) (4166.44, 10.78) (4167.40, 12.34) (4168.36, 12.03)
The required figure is 4052.89 AA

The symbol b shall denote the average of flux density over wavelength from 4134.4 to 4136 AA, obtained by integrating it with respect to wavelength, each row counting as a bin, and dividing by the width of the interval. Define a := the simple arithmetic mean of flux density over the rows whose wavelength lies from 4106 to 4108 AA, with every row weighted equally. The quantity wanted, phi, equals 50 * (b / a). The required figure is 47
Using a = 14.1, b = 13.1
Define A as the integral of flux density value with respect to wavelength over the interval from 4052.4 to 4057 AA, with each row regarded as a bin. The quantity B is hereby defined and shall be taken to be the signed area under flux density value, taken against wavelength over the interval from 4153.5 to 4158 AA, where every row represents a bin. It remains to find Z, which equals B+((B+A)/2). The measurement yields 98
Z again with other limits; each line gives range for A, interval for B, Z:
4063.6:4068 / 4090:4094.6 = 114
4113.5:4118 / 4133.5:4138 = 101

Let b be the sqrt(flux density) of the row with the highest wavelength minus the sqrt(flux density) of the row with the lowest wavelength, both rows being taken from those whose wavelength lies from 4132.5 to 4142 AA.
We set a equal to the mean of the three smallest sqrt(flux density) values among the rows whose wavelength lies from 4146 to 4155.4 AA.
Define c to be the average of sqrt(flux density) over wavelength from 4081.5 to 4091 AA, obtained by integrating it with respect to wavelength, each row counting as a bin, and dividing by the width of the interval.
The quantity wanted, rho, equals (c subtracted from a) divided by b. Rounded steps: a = 2.92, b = -0.44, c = 3.67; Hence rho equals 1.7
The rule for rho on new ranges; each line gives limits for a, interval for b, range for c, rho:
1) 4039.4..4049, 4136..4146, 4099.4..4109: -2.2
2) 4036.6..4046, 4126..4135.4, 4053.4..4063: -1.2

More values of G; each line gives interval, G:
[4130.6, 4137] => 4134.90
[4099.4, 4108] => 4106.44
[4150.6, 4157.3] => 4152.07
